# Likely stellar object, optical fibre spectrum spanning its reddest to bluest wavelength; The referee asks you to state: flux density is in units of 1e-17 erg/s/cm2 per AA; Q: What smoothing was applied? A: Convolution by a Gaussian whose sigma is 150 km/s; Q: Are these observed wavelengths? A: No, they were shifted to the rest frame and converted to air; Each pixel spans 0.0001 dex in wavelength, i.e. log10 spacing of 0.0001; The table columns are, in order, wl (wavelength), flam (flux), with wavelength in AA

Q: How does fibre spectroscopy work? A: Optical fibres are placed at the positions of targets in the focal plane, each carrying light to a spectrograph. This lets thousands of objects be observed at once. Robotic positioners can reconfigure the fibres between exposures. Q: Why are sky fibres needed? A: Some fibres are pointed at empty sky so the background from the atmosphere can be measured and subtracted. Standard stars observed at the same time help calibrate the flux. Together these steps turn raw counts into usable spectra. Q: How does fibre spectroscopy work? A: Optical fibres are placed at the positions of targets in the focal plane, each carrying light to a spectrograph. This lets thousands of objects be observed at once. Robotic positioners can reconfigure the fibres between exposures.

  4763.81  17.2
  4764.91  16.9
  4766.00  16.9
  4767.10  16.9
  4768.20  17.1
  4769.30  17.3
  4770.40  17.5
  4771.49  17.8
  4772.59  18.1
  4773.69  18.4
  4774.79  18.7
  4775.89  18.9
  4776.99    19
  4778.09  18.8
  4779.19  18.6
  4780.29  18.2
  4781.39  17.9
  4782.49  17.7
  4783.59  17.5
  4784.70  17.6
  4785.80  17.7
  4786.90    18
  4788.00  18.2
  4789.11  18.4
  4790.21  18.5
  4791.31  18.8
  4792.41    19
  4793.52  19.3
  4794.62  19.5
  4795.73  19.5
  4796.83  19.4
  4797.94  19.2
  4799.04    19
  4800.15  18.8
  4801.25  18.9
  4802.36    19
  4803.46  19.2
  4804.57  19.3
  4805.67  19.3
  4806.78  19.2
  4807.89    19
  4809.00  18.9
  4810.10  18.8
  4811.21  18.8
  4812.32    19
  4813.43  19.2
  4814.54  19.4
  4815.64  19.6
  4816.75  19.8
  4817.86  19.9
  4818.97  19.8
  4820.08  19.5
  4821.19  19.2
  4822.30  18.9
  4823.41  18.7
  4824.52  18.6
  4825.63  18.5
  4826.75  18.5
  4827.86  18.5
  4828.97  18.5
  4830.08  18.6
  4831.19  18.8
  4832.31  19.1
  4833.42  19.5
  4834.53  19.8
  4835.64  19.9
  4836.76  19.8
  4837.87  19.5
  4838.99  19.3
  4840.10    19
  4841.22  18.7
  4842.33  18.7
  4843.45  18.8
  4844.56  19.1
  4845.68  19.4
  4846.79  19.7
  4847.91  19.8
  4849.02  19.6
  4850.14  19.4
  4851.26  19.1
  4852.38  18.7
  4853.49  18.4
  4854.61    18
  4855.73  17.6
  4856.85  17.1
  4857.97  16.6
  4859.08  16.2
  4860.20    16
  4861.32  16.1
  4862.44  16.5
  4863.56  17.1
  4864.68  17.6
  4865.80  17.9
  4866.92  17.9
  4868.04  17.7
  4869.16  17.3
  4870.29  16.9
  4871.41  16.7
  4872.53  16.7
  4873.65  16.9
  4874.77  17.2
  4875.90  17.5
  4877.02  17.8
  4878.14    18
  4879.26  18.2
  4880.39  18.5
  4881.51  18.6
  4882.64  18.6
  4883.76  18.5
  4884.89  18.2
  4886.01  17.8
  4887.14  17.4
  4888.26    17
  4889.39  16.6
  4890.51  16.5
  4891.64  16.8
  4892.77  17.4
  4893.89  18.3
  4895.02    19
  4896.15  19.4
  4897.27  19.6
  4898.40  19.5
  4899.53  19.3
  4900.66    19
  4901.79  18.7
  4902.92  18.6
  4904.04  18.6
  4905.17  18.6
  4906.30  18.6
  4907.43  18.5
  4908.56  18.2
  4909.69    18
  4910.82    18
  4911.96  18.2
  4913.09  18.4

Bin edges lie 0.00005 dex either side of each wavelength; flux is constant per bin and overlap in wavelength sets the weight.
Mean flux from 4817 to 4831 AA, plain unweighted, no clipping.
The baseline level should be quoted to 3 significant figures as 18.9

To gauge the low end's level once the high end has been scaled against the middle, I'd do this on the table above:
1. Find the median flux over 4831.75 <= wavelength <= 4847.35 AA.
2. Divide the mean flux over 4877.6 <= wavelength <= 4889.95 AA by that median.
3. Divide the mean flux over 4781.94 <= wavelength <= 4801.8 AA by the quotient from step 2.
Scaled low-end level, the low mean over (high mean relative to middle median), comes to 20.1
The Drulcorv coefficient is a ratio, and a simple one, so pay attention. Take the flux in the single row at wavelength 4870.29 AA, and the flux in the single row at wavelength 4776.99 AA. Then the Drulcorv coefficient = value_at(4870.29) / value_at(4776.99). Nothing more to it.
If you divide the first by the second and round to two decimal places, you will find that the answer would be 0.89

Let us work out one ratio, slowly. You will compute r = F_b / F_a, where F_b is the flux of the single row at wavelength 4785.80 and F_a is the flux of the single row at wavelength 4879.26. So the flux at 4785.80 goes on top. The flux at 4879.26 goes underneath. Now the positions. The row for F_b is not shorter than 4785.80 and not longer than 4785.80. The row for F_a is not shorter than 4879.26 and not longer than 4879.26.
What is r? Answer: 0.97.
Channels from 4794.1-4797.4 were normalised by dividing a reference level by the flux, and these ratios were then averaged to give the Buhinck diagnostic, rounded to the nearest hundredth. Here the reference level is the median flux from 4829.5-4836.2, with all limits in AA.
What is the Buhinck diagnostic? 0.99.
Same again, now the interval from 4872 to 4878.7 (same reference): 1.11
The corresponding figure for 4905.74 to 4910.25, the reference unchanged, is 1.05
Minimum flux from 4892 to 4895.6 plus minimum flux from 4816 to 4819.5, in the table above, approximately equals 37.2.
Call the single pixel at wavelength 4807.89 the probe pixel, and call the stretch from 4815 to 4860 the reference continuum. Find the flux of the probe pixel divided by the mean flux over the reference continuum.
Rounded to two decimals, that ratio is 1.01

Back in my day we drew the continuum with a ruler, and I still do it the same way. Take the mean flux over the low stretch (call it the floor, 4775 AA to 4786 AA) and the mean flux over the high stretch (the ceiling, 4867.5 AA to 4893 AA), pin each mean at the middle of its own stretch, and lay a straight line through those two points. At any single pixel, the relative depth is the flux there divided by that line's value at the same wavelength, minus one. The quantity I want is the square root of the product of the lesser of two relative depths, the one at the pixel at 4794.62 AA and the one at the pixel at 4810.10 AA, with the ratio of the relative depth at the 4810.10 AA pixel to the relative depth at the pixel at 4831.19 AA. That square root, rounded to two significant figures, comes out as 0.19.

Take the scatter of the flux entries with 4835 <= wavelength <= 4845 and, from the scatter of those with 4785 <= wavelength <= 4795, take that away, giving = 0.14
